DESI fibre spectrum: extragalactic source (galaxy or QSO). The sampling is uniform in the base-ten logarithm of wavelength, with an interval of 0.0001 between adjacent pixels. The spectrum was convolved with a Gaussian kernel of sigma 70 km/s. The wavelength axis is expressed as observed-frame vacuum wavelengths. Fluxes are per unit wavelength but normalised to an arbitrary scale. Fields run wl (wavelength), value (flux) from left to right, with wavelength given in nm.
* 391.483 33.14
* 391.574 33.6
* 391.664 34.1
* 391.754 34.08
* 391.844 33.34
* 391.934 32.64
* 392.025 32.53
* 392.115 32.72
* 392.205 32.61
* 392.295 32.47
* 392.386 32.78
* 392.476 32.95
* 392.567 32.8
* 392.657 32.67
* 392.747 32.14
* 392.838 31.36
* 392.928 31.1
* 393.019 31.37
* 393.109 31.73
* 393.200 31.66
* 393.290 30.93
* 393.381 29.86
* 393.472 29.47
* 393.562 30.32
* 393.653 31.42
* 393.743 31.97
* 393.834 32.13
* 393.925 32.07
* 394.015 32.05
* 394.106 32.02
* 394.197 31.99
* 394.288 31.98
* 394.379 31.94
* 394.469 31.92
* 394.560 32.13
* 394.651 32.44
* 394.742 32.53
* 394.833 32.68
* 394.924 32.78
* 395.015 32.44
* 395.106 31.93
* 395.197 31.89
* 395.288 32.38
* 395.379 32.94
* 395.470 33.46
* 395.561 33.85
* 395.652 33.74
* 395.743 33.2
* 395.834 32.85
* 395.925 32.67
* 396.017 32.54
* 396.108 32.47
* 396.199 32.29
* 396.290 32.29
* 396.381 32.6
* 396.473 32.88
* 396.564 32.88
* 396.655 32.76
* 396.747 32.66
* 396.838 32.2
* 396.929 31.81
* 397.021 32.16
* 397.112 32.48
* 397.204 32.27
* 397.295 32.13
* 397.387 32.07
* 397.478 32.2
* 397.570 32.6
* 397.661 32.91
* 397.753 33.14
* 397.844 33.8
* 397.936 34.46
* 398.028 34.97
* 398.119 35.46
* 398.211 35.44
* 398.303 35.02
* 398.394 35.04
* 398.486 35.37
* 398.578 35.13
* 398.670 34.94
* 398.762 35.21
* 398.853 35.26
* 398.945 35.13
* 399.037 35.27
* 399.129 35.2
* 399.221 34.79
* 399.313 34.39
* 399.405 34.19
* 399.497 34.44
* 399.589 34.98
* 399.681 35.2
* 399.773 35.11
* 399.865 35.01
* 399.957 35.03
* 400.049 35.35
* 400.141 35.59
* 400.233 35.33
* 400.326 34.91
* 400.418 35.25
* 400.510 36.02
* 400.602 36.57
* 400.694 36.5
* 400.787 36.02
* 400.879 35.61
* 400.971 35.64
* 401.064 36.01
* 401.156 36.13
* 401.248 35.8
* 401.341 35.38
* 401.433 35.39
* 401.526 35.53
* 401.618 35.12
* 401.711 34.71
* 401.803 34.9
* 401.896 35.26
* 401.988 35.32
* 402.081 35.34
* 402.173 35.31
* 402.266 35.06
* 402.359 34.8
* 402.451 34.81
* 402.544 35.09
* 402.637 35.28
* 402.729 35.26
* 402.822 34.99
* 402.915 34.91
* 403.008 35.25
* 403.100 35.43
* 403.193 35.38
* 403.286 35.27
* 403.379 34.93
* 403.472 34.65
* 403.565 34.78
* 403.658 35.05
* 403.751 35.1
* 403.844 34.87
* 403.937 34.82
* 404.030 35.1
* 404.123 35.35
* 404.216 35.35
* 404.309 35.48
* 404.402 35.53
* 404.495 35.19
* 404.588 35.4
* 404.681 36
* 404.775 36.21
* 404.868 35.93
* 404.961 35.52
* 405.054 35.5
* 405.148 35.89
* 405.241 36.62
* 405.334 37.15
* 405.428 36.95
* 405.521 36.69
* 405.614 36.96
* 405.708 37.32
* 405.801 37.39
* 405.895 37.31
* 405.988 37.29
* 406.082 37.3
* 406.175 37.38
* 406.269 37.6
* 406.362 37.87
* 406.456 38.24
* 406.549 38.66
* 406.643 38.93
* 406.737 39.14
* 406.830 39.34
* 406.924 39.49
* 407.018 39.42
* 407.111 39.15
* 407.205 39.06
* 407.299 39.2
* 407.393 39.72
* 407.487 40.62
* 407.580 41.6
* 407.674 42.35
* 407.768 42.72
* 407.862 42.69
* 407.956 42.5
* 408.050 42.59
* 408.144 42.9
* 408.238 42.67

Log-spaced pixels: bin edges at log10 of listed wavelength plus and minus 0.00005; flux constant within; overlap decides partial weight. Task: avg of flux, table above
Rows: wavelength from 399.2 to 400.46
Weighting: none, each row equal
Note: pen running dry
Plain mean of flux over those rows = 35.0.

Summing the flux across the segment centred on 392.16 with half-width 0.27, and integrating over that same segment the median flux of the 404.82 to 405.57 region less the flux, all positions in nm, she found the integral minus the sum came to -194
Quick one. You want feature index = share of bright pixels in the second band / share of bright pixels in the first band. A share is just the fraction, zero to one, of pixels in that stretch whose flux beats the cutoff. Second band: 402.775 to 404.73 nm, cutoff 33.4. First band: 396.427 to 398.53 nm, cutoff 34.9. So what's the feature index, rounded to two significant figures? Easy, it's 3.8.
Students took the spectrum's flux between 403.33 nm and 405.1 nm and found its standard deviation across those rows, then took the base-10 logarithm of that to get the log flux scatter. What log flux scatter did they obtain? -0.4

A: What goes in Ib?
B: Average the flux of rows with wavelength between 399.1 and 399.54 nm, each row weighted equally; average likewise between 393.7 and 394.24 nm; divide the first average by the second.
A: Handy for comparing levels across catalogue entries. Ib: 1.080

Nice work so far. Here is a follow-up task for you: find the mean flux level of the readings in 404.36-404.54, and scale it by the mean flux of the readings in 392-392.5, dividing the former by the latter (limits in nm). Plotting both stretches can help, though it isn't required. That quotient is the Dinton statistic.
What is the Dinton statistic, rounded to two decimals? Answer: 1.08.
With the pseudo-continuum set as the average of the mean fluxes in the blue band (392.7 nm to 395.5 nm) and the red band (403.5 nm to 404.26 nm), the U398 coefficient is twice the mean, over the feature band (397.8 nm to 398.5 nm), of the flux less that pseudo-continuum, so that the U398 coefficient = 3.0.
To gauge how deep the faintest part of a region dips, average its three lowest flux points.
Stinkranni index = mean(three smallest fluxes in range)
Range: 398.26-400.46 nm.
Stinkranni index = 34.3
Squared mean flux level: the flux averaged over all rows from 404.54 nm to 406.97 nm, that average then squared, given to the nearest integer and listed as 1386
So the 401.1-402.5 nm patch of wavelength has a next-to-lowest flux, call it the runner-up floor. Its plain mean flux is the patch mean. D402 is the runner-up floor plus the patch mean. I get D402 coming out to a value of 70.1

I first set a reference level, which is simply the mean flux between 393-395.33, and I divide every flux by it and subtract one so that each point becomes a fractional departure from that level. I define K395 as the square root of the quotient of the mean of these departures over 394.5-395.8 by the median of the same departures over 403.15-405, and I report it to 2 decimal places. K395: 0.52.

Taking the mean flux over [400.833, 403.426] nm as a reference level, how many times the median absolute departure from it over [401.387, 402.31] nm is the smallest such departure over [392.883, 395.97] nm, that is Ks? 11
